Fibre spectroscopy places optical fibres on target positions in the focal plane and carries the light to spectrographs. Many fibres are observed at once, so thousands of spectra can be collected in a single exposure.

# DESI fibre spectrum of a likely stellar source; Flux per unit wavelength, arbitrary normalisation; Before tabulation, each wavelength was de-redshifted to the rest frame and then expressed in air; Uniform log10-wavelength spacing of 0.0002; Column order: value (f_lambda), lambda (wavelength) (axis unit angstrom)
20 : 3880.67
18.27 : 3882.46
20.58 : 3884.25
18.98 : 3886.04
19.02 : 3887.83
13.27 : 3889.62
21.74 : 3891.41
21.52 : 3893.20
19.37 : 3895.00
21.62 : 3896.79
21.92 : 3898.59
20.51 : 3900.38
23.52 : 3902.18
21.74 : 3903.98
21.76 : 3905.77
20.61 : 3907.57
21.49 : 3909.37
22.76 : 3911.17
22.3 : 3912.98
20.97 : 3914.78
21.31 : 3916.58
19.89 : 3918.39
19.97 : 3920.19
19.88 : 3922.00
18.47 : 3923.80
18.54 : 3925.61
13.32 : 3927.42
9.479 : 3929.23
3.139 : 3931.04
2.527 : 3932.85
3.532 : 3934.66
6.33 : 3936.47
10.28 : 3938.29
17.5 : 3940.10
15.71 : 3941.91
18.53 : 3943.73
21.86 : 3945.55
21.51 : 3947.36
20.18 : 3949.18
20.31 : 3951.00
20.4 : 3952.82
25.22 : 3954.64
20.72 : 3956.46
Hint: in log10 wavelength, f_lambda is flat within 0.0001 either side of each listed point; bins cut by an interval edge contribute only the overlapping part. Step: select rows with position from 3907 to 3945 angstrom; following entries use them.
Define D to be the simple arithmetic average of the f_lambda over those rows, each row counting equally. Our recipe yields 16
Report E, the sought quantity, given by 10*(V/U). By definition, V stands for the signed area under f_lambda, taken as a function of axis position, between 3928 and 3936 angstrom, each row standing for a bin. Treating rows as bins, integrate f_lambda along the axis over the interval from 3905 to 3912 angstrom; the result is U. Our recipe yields 3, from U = 151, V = 41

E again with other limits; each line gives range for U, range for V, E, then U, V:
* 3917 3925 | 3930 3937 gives 2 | 157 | 27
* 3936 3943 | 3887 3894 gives 15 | 91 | 132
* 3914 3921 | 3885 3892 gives 9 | 144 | 127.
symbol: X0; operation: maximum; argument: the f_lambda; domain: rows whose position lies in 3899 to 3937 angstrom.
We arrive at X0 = 23.52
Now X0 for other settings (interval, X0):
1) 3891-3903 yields 23.52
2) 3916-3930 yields 21.31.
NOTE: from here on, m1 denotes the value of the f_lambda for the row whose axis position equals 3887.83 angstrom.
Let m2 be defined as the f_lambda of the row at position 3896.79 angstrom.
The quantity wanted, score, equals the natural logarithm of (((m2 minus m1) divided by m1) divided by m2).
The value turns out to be -5.1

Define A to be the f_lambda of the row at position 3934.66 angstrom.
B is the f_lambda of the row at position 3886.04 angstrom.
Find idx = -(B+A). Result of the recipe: -22.5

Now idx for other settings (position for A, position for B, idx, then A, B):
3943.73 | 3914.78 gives -39.5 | 18.53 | 20.97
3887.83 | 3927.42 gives -32.3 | 19.02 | 13.32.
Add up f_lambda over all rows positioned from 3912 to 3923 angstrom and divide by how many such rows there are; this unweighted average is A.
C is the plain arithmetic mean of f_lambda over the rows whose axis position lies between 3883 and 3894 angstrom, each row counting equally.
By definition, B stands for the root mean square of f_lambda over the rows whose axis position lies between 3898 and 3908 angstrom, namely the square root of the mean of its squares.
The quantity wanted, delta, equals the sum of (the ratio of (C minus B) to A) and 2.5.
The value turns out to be 2.4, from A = 20.7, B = 21.7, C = 19.2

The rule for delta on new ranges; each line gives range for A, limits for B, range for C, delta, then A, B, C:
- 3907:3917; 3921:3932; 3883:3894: 2.7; 21.6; 15.0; 19.2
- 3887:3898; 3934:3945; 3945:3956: 2.9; 19.4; 13.3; 21.6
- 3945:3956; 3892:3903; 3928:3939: 1.8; 21.6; 21.4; 5.9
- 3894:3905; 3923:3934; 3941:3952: 2.8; 21.4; 12.7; 19.7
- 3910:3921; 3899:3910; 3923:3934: 2.0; 21.2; 21.6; 10.9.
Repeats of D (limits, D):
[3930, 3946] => 11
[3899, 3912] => 22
